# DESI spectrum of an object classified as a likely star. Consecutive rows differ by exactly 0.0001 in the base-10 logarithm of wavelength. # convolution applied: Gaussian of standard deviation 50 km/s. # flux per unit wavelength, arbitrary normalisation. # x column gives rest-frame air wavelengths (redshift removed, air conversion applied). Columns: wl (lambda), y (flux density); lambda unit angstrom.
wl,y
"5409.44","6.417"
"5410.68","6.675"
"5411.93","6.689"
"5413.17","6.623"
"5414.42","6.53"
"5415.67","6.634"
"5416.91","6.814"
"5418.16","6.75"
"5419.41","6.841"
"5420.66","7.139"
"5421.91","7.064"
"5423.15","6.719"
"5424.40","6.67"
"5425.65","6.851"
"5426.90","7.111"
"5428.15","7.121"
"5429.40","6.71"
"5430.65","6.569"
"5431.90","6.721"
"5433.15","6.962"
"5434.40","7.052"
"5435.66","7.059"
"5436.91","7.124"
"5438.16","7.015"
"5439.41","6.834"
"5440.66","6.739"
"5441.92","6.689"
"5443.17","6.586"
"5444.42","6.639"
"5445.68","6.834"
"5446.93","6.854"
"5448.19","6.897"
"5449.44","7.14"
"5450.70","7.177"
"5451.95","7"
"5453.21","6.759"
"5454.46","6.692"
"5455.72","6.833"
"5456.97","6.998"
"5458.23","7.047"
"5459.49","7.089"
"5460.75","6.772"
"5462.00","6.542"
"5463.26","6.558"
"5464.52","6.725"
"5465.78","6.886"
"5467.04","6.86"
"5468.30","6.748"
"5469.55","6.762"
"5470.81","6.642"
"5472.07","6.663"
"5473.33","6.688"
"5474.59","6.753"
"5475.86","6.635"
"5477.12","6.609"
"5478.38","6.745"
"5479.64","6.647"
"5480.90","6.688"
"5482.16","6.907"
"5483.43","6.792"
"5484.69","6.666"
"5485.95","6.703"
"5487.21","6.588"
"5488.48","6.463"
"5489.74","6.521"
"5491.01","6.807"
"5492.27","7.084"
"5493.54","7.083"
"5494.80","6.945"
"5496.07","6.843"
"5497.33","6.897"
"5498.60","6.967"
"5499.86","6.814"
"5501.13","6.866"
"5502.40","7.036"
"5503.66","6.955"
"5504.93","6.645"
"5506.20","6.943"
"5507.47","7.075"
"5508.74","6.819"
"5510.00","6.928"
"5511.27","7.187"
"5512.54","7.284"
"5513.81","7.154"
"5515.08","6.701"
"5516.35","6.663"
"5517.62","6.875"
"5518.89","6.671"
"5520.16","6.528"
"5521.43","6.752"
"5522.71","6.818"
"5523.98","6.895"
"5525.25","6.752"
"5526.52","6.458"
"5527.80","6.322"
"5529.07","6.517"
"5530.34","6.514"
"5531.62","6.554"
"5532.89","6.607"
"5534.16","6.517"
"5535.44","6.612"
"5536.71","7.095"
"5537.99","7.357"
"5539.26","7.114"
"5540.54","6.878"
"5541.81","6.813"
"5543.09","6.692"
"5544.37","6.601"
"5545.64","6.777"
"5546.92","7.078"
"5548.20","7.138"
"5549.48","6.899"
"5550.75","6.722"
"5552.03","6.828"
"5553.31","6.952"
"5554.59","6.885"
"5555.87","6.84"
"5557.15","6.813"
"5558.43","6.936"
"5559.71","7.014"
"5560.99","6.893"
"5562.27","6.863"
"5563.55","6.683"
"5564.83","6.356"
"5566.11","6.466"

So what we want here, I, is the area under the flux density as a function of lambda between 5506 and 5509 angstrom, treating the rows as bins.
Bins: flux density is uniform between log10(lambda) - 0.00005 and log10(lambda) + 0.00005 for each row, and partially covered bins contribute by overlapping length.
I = 20.9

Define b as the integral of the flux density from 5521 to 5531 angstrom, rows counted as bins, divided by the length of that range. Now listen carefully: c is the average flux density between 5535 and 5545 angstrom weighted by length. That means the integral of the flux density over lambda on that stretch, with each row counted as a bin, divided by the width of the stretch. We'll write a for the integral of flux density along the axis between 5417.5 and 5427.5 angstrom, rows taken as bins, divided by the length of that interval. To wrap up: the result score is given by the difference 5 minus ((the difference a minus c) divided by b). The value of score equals 5.001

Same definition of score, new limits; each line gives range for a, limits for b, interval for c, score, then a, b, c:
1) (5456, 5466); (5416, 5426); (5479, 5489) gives 4.980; 6.824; 6.85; 6.68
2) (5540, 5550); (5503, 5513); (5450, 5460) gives 5.013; 6.857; 6.98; 6.95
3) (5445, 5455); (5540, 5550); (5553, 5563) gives 4.997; 6.919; 6.86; 6.90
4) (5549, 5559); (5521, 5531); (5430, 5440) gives 5.009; 6.860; 6.62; 6.92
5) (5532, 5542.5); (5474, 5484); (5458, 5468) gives 4.989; 6.869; 6.72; 6.79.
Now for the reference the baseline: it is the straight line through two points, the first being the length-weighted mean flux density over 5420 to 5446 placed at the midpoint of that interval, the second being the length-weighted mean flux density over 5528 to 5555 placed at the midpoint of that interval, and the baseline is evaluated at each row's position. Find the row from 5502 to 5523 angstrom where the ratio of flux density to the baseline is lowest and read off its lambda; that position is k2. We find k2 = 5520.16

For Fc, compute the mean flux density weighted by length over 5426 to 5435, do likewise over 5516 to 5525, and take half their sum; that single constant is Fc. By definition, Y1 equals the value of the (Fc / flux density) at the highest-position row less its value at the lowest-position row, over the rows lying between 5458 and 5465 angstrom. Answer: 0.05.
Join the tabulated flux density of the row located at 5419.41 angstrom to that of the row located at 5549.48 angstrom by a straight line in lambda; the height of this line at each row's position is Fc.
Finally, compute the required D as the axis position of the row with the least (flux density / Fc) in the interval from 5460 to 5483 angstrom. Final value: 5462.00 angstrom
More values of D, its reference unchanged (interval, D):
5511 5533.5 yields 5527.80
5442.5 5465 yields 5462.00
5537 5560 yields 5544.37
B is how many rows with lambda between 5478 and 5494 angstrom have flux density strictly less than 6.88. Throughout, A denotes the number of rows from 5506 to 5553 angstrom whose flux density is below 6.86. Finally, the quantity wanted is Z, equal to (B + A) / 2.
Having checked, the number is 16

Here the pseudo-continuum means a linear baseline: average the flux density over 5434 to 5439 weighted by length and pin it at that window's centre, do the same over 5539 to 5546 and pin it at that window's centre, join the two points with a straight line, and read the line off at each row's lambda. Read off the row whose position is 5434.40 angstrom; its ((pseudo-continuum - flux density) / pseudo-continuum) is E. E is 0.000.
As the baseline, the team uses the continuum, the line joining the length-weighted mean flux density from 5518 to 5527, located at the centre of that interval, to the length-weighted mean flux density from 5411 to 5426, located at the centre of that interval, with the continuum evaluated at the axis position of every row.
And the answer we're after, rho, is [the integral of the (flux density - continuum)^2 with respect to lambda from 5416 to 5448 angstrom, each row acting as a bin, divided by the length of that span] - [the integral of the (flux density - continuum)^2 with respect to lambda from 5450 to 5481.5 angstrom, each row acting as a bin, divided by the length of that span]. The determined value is 0.012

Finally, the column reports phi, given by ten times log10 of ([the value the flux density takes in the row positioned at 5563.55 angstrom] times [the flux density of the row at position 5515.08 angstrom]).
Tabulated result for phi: 16.5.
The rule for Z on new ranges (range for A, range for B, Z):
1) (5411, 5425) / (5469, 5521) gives 18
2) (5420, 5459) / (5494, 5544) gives 20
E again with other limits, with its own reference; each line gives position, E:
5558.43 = -0.026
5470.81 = 0.047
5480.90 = 0.037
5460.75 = 0.031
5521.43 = 0.014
